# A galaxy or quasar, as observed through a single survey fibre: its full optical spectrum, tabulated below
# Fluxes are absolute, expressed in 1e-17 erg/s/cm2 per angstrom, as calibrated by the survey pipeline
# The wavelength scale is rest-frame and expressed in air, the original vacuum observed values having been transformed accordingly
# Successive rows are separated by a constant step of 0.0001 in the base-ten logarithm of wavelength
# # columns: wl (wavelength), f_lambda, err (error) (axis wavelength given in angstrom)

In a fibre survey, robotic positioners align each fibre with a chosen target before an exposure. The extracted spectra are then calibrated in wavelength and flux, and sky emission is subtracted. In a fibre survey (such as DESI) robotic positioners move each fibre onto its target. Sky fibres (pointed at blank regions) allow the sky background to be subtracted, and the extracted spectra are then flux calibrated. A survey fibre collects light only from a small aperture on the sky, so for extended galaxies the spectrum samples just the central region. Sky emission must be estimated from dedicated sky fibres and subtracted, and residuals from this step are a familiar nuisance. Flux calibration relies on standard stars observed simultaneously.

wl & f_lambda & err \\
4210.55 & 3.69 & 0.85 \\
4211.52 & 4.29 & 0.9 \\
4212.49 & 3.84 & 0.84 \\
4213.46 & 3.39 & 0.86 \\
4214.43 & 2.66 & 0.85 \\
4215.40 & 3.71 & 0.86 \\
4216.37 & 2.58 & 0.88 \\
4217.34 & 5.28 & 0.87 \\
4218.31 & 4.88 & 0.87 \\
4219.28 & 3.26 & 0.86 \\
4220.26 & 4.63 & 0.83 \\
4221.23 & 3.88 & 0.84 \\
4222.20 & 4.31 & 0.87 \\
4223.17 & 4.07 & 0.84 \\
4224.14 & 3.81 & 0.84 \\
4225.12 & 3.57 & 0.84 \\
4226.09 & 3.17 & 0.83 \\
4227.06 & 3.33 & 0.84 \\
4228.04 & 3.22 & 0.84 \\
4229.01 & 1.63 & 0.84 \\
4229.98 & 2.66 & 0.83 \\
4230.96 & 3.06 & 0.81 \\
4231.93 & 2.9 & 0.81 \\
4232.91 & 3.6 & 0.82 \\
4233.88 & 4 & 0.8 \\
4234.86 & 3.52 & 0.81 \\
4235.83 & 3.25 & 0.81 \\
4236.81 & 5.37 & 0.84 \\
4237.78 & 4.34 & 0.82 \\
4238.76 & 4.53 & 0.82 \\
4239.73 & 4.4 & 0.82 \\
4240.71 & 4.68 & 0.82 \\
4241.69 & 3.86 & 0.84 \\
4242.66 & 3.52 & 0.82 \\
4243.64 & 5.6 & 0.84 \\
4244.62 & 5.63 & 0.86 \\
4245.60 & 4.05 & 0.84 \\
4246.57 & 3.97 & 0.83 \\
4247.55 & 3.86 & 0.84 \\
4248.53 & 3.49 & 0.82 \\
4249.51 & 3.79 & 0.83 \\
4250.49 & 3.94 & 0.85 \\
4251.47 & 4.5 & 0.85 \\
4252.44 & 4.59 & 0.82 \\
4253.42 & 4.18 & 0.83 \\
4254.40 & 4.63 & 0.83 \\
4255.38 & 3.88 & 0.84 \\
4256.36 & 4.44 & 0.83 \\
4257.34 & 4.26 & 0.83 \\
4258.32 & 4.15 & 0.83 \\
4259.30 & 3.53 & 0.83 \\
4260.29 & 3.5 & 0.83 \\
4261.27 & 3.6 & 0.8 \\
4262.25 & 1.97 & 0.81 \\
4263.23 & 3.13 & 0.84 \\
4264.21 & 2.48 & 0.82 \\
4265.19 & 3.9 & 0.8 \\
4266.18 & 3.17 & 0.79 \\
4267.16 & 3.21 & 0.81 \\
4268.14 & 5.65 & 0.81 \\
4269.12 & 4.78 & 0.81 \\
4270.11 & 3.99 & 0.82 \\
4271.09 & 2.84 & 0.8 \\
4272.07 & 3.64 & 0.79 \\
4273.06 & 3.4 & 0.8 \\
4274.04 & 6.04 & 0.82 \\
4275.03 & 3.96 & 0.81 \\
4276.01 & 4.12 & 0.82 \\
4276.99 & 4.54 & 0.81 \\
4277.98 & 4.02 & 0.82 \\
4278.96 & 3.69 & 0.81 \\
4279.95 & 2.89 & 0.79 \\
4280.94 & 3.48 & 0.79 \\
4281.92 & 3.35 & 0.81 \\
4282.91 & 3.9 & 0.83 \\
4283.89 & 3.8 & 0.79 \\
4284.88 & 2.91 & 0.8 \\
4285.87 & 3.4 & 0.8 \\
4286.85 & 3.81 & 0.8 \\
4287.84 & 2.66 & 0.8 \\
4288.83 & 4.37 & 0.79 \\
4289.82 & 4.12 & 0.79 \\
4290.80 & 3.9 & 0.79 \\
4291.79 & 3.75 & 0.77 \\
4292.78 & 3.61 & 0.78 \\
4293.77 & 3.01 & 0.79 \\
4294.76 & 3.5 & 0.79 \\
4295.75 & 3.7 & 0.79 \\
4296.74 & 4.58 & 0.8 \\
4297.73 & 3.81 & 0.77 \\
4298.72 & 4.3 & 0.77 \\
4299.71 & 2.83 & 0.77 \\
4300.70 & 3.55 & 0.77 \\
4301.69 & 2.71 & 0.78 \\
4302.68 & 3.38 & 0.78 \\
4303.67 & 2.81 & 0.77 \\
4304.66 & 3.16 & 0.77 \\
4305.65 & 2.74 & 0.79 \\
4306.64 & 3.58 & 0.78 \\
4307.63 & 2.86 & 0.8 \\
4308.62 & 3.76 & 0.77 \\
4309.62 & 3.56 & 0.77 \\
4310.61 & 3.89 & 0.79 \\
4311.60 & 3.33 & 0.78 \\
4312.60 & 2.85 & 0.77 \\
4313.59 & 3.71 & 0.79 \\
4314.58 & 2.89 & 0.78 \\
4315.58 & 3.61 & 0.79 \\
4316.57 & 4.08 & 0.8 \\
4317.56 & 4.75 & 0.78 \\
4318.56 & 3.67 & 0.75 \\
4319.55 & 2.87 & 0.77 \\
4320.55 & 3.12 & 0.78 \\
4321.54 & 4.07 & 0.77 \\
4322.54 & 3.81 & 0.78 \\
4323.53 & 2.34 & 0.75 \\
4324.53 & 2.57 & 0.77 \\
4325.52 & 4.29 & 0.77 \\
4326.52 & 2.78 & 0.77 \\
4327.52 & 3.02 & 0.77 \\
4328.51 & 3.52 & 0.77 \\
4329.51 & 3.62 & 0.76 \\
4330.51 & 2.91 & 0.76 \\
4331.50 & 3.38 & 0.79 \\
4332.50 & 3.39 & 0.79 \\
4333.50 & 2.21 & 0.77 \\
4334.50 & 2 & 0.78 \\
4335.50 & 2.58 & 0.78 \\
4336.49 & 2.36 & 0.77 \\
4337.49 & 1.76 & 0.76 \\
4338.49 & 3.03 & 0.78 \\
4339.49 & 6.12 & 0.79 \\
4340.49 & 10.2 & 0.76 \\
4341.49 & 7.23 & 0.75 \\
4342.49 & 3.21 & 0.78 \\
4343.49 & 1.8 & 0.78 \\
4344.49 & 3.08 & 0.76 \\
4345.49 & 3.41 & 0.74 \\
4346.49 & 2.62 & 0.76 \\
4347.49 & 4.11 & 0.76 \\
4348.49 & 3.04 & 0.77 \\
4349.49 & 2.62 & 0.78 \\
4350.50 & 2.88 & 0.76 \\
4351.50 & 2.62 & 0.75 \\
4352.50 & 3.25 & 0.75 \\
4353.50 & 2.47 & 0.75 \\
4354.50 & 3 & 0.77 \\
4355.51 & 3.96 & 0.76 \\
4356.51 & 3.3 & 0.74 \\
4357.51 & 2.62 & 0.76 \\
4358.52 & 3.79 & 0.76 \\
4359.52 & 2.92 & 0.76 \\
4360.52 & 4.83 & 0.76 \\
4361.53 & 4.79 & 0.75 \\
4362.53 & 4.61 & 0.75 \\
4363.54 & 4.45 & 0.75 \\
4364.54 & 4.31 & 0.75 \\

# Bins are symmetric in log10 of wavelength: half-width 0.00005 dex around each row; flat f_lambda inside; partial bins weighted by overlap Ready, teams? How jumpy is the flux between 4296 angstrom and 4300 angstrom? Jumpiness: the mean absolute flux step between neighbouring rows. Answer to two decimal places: 0.91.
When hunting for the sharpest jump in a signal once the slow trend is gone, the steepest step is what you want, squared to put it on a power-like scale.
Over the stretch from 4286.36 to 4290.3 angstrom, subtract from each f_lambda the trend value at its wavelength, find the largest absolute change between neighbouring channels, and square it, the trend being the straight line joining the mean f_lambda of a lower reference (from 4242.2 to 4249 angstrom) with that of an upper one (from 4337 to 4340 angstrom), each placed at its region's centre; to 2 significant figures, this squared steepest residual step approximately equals 2.9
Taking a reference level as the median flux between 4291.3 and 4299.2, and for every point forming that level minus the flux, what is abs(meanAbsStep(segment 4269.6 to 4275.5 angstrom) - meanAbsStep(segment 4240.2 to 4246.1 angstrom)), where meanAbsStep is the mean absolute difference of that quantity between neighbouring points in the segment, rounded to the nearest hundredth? 0.41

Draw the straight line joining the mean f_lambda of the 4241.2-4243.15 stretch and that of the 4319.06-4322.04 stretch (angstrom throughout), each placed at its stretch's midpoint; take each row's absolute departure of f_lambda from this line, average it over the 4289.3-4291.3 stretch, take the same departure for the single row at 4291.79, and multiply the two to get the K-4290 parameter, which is 0.14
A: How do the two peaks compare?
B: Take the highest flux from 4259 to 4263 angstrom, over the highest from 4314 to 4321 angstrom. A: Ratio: 0.76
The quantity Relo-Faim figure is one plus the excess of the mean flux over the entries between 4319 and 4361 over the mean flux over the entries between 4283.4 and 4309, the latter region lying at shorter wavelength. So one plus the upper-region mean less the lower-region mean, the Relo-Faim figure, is 0.9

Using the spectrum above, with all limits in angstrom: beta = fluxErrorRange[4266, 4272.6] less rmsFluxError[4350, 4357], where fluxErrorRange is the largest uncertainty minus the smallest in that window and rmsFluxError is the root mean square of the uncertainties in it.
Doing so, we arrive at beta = -0.724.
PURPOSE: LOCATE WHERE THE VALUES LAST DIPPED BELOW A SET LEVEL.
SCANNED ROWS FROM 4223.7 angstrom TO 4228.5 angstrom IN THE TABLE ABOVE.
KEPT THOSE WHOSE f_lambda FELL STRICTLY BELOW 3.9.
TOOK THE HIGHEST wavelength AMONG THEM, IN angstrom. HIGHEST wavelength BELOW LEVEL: 4228.04 angstrom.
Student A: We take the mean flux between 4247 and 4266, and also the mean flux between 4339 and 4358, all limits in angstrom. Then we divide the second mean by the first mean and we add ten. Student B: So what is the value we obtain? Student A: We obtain 11.0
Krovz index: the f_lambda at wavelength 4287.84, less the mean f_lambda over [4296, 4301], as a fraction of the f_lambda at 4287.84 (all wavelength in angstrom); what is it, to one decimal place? -0.4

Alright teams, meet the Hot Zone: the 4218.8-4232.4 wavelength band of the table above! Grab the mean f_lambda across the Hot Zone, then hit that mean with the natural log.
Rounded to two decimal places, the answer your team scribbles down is 1.22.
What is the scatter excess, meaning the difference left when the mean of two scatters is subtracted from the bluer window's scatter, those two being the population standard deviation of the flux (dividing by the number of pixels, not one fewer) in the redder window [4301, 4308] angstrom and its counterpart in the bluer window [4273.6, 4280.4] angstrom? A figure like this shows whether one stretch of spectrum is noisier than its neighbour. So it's 0.29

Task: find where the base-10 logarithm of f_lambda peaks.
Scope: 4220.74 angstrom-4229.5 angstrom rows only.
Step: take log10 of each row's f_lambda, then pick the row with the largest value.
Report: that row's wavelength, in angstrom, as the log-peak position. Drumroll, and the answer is 4222.20 angstrom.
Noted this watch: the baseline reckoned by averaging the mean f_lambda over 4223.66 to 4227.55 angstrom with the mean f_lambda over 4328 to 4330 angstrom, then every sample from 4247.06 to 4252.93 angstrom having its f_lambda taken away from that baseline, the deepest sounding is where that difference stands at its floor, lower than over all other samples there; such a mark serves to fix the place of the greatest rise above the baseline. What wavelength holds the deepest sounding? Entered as 4252.44 angstrom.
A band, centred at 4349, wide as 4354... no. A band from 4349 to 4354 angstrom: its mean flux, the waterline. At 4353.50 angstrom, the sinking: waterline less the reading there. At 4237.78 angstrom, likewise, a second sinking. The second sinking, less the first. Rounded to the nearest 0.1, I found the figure -1.9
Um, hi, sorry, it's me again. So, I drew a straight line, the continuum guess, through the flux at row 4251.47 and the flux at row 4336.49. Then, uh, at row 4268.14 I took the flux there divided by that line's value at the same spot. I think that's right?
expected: 1.38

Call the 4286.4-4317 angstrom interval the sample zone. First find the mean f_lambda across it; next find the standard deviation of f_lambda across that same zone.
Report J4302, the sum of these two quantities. 4.0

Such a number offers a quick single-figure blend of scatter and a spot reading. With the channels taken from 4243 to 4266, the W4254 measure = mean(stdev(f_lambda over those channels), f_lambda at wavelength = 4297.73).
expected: 2.3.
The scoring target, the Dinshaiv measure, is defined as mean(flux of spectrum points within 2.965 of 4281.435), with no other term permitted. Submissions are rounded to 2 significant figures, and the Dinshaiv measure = 3.5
